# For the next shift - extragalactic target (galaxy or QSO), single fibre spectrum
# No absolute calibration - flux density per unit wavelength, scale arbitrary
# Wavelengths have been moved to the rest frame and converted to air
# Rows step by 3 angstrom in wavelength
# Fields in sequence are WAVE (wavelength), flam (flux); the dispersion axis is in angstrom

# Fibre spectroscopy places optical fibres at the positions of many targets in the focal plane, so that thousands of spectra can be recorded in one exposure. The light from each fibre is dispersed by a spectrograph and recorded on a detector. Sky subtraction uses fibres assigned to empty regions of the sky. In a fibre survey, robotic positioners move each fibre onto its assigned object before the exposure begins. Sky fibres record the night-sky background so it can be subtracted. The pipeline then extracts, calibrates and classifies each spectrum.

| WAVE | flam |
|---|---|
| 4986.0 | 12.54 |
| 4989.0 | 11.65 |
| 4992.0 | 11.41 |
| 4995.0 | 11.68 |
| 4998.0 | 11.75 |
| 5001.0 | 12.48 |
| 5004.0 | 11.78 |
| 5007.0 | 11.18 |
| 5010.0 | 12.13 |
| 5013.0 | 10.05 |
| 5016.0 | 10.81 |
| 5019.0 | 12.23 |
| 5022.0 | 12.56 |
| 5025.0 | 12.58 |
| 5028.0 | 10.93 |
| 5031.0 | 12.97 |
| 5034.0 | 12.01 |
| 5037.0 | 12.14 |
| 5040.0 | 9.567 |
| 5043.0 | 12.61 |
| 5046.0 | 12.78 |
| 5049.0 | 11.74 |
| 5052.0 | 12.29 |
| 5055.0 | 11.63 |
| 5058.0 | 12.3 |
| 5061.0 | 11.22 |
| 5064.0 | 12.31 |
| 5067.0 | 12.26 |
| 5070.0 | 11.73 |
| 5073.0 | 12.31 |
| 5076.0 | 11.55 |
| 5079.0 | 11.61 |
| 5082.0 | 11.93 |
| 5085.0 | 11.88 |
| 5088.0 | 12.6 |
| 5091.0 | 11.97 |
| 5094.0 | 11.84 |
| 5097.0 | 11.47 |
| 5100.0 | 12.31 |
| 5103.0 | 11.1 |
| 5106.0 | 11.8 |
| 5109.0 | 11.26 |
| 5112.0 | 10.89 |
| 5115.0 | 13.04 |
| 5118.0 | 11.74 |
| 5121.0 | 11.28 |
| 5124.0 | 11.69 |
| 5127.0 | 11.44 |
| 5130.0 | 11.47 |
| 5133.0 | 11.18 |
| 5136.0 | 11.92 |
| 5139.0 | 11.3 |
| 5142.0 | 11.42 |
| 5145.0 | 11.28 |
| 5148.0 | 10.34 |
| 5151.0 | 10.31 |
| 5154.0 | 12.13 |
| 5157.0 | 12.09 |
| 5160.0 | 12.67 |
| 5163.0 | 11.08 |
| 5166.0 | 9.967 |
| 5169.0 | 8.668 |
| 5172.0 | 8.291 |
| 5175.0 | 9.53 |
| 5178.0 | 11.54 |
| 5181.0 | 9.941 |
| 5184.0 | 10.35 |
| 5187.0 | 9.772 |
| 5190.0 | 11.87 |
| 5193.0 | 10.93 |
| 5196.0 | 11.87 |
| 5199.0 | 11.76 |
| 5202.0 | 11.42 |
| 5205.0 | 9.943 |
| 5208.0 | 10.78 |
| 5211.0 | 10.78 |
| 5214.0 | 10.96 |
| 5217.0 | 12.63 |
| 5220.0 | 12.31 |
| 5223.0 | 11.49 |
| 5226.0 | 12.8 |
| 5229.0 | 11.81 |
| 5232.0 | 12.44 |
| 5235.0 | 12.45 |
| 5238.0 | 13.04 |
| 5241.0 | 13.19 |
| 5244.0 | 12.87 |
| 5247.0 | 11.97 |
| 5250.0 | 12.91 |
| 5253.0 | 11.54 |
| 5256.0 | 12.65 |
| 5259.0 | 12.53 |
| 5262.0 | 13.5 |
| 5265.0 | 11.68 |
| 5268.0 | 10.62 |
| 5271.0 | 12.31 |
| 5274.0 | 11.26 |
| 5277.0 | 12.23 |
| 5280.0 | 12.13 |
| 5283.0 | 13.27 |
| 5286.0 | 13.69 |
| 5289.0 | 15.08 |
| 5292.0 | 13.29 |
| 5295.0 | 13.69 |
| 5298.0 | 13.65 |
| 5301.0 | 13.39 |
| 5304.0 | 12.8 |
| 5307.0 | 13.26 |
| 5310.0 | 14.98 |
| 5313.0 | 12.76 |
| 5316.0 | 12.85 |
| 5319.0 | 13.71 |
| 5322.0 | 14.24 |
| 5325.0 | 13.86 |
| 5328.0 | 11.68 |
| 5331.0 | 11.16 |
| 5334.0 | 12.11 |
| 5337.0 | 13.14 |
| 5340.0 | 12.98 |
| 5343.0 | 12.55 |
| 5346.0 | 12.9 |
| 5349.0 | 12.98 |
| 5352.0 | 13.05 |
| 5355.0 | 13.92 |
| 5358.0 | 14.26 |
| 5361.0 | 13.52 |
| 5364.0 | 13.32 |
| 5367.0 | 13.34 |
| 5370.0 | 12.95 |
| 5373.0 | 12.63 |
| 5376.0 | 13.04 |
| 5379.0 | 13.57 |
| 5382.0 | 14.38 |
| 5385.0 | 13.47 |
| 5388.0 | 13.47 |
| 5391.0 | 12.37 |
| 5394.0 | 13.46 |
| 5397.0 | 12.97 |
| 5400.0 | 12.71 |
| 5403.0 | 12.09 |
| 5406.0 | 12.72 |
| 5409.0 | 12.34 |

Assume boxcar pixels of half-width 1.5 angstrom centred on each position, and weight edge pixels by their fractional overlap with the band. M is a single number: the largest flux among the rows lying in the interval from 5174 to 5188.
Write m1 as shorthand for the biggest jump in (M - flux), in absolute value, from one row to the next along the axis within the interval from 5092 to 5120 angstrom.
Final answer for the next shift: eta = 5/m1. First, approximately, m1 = 2.15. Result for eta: 2.3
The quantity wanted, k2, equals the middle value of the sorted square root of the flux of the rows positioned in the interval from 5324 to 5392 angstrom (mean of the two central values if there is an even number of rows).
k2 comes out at 3.61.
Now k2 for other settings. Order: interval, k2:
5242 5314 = 3.58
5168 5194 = 3.15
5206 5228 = 3.39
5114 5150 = 3.38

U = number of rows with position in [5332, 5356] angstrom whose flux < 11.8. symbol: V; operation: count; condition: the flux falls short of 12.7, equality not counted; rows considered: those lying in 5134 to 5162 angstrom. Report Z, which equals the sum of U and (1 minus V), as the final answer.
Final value -8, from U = 0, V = 9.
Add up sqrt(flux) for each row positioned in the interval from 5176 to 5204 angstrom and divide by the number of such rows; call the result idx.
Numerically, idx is 3.32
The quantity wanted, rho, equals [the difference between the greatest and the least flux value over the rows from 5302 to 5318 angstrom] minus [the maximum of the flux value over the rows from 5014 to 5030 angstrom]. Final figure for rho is -10.4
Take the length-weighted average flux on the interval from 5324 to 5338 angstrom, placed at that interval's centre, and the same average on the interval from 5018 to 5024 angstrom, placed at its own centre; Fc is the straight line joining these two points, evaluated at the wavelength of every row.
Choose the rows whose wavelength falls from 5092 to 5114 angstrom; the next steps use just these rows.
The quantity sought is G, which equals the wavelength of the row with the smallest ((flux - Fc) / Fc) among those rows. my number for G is 5112.0 angstrom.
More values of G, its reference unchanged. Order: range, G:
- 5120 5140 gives 5133.0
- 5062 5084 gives 5076.0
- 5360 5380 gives 5373.0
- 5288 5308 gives 5304.0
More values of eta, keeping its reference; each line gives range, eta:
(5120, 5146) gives 6.8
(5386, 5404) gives 4.5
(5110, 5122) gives 2.3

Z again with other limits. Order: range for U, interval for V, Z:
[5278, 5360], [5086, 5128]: -10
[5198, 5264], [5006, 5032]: 1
